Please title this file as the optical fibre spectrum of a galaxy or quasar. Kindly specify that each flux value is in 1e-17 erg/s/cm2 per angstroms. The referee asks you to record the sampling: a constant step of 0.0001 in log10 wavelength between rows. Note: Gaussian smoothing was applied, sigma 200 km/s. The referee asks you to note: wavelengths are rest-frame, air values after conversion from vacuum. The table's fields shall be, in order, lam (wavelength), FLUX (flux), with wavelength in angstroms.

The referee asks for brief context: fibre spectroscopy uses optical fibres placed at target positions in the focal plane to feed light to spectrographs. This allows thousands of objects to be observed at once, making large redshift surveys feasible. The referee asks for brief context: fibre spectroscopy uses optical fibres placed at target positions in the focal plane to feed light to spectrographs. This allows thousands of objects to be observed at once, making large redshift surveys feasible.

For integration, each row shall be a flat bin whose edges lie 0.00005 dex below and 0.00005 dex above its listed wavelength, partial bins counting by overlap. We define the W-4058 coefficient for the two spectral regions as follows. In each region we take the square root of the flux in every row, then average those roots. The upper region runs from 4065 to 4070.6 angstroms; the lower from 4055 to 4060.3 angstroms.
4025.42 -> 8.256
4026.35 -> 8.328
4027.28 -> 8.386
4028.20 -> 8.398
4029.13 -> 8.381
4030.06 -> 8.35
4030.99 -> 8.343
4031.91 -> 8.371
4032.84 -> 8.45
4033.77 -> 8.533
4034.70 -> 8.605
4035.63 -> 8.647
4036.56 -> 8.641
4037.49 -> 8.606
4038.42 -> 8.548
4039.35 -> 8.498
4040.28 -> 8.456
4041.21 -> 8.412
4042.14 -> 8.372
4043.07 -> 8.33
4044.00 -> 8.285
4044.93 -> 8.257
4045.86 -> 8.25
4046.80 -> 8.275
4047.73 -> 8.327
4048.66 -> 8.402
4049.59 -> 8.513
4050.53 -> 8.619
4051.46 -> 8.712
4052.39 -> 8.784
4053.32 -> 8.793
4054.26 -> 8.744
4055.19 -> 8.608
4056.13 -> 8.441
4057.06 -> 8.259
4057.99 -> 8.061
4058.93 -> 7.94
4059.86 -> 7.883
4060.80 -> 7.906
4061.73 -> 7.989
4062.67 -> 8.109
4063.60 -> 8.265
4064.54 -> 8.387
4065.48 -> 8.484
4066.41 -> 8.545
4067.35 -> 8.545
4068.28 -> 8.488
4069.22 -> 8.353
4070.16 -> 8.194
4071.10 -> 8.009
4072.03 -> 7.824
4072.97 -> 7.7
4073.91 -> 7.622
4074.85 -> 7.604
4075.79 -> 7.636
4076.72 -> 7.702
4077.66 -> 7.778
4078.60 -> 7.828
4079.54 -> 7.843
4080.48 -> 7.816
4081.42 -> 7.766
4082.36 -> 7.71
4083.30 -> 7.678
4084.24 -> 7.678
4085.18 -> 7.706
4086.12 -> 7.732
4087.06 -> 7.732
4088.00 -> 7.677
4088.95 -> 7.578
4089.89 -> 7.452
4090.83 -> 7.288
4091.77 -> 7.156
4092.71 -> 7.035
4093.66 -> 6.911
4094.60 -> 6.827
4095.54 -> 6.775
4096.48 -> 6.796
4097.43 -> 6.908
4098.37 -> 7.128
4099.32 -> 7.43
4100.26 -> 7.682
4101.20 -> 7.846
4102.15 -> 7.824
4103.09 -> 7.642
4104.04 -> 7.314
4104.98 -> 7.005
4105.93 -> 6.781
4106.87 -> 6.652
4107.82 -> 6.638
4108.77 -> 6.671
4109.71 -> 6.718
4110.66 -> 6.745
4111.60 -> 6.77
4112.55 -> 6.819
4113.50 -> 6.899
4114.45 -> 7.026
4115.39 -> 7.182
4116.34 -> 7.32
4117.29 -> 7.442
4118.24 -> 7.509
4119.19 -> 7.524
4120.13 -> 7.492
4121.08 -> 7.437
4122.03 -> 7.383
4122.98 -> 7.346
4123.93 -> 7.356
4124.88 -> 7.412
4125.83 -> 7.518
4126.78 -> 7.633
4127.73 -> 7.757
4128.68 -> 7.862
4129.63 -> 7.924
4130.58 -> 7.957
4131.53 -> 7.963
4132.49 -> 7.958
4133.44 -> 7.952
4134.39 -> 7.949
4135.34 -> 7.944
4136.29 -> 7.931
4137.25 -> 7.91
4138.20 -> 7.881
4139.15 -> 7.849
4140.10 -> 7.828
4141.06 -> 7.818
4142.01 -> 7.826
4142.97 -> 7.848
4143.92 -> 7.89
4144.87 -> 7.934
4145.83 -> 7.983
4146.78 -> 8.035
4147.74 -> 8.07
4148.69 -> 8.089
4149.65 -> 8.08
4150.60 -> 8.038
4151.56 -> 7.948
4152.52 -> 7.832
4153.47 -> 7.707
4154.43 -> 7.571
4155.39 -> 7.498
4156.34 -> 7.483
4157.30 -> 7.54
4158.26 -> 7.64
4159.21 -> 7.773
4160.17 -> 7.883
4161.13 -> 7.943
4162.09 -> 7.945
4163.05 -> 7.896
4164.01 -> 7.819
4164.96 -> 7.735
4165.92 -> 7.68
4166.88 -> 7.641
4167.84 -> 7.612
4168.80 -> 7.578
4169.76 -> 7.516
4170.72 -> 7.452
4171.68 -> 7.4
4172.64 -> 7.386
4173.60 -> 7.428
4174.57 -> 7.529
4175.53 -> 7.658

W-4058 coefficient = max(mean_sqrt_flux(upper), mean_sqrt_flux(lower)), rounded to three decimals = 2.904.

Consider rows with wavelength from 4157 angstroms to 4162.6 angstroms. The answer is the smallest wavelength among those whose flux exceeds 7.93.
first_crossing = 4161.13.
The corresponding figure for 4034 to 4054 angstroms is 4034.70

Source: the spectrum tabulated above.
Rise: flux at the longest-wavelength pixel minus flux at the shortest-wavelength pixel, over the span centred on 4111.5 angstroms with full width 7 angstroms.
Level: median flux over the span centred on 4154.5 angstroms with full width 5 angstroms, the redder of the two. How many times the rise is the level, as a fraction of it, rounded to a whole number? 21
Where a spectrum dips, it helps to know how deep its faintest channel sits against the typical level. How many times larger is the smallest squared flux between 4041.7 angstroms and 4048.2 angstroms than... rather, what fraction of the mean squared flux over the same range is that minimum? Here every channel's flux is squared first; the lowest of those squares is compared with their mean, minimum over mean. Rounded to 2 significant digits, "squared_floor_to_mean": 0.99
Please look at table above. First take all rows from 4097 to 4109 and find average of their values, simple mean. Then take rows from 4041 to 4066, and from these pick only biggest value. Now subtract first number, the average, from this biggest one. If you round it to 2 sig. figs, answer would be 1.6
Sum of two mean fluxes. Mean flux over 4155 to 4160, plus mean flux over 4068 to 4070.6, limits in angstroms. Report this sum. 15.93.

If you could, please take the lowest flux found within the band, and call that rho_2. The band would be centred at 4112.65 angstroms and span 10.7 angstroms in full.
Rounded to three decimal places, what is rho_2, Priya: 6.638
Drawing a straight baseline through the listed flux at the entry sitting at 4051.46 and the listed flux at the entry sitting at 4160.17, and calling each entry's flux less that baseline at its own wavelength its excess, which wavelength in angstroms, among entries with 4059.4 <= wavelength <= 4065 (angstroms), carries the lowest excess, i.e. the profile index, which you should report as 4059.86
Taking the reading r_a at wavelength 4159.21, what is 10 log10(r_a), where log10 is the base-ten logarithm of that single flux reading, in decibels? 8.91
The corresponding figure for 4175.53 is 8.84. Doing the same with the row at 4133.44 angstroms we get 9.00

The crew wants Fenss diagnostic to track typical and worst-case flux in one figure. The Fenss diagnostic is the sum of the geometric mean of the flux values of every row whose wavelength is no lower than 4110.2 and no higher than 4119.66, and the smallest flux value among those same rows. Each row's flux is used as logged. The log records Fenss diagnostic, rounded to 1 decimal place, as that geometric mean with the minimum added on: 13.9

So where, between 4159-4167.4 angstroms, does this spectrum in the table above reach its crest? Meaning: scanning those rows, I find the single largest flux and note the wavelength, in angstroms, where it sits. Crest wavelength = 4162.09 angstroms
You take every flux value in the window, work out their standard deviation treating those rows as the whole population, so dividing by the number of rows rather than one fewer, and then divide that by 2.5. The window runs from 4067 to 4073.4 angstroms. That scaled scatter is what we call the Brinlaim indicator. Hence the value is 0.12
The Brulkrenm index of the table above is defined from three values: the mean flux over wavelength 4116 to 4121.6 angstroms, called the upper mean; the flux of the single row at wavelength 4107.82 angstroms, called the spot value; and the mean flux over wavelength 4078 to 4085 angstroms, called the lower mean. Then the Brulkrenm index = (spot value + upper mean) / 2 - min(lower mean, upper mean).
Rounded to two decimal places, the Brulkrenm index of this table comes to -0.41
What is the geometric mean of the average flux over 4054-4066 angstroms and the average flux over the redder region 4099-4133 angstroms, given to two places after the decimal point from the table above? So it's 7.78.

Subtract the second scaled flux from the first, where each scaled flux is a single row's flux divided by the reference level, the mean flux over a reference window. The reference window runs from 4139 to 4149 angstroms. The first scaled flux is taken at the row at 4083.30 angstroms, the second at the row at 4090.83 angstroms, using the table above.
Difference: 0.049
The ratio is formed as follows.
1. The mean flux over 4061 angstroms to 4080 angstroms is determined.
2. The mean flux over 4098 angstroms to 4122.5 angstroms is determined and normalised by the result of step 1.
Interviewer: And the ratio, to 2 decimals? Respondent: 0.89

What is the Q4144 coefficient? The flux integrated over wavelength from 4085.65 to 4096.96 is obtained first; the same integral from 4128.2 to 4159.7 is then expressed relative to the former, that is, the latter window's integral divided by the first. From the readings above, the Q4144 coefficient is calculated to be 3.0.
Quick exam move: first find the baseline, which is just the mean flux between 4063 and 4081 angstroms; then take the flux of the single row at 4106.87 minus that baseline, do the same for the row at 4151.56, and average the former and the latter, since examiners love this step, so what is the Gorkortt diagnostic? -0.7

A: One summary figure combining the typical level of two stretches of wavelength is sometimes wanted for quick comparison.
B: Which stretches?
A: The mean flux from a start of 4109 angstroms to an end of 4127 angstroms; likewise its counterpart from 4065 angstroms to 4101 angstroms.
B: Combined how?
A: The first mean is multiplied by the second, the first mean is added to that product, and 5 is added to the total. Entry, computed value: 68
